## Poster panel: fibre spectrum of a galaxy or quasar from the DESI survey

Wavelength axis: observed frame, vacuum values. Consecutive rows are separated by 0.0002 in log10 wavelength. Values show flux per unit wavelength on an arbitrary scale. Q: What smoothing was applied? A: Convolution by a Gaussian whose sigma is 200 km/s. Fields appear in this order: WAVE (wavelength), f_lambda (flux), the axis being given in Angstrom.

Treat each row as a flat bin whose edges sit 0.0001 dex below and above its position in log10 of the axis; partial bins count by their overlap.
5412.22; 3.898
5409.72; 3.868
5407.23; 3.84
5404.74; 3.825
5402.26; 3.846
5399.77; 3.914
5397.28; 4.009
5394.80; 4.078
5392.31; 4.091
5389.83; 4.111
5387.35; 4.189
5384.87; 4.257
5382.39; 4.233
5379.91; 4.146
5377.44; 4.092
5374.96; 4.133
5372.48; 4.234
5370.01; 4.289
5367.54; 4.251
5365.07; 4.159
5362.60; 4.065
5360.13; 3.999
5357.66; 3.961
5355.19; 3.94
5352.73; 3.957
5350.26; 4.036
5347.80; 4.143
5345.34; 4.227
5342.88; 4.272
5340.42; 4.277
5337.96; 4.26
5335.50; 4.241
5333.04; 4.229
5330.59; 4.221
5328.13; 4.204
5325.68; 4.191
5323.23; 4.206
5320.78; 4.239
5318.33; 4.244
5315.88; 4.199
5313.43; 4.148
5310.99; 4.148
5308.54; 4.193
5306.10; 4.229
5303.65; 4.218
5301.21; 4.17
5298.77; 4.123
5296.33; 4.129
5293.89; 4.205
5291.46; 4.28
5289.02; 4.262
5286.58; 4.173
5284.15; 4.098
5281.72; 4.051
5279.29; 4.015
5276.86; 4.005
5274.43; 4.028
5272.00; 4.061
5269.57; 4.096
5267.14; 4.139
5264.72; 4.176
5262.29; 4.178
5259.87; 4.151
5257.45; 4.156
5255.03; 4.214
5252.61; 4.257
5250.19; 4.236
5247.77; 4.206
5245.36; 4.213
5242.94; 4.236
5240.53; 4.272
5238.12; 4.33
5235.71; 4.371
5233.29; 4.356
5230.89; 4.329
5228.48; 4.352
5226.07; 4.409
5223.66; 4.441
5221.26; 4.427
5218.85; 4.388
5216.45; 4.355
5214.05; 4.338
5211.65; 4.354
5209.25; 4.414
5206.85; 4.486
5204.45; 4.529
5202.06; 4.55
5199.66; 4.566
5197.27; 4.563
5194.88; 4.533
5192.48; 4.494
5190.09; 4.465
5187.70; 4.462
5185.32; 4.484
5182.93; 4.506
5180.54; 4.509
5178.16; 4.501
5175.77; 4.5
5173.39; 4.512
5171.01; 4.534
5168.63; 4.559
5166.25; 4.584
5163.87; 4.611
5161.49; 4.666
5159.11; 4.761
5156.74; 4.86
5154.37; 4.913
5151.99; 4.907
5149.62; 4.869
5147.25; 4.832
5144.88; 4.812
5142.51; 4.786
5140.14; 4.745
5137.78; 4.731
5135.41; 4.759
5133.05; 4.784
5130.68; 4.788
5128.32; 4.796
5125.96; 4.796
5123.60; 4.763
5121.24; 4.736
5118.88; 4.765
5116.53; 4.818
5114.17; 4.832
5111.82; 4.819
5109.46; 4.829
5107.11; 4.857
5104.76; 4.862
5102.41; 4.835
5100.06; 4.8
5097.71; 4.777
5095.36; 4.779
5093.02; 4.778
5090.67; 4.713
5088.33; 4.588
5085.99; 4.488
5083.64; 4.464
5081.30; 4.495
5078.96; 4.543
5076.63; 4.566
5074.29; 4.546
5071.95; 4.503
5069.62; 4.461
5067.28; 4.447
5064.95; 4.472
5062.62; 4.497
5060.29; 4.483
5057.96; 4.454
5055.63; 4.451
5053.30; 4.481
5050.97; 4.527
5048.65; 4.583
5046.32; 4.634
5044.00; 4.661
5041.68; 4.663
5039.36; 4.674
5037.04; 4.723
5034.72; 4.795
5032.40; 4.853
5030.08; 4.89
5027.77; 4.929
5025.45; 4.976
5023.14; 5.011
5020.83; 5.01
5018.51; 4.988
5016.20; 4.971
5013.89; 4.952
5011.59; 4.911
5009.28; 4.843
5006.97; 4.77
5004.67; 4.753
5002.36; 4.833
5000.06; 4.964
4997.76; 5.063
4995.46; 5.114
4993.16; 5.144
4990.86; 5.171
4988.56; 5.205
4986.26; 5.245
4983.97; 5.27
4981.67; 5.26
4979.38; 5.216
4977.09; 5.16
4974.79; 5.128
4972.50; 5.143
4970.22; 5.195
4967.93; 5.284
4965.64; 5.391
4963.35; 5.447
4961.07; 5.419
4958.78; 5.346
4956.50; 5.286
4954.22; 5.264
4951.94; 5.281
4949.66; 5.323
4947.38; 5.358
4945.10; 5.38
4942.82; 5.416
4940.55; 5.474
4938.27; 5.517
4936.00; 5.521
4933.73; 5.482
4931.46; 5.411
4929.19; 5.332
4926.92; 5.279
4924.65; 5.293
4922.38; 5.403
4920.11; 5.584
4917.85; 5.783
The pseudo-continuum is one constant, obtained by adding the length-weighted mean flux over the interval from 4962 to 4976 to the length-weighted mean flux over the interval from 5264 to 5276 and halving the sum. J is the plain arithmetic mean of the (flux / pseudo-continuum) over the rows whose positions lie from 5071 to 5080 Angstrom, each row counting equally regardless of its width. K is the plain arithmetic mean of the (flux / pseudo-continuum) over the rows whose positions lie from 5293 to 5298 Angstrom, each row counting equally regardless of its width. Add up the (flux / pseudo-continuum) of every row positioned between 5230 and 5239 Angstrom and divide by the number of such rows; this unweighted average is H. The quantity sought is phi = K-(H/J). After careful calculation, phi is -0.07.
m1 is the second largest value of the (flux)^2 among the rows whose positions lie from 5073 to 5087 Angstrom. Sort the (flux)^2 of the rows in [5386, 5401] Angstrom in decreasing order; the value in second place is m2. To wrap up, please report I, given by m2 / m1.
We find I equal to 0.8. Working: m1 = 20.7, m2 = 17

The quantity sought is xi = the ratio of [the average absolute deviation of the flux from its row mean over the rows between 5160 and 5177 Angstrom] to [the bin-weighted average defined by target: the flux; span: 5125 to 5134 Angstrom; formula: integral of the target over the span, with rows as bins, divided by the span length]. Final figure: 0.0096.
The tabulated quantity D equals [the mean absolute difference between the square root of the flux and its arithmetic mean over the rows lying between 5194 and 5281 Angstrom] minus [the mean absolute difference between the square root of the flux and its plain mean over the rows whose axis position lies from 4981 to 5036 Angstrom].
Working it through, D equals 0.004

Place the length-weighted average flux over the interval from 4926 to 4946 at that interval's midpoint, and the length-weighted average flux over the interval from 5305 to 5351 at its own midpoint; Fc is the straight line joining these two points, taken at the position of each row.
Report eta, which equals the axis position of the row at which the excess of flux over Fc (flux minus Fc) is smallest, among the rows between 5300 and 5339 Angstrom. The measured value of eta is 5301.21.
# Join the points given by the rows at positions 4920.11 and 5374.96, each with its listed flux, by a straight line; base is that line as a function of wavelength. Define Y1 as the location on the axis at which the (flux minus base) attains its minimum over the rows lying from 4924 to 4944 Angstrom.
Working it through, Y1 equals 4926.92 Angstrom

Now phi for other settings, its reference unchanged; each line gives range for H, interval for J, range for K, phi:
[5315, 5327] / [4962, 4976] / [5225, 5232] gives 0.13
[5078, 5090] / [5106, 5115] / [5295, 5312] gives -0.04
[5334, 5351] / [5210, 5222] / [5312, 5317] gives -0.07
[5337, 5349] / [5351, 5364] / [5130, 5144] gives -0.04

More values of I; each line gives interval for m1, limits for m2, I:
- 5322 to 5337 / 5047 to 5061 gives 1.1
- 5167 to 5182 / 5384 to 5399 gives 0.9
